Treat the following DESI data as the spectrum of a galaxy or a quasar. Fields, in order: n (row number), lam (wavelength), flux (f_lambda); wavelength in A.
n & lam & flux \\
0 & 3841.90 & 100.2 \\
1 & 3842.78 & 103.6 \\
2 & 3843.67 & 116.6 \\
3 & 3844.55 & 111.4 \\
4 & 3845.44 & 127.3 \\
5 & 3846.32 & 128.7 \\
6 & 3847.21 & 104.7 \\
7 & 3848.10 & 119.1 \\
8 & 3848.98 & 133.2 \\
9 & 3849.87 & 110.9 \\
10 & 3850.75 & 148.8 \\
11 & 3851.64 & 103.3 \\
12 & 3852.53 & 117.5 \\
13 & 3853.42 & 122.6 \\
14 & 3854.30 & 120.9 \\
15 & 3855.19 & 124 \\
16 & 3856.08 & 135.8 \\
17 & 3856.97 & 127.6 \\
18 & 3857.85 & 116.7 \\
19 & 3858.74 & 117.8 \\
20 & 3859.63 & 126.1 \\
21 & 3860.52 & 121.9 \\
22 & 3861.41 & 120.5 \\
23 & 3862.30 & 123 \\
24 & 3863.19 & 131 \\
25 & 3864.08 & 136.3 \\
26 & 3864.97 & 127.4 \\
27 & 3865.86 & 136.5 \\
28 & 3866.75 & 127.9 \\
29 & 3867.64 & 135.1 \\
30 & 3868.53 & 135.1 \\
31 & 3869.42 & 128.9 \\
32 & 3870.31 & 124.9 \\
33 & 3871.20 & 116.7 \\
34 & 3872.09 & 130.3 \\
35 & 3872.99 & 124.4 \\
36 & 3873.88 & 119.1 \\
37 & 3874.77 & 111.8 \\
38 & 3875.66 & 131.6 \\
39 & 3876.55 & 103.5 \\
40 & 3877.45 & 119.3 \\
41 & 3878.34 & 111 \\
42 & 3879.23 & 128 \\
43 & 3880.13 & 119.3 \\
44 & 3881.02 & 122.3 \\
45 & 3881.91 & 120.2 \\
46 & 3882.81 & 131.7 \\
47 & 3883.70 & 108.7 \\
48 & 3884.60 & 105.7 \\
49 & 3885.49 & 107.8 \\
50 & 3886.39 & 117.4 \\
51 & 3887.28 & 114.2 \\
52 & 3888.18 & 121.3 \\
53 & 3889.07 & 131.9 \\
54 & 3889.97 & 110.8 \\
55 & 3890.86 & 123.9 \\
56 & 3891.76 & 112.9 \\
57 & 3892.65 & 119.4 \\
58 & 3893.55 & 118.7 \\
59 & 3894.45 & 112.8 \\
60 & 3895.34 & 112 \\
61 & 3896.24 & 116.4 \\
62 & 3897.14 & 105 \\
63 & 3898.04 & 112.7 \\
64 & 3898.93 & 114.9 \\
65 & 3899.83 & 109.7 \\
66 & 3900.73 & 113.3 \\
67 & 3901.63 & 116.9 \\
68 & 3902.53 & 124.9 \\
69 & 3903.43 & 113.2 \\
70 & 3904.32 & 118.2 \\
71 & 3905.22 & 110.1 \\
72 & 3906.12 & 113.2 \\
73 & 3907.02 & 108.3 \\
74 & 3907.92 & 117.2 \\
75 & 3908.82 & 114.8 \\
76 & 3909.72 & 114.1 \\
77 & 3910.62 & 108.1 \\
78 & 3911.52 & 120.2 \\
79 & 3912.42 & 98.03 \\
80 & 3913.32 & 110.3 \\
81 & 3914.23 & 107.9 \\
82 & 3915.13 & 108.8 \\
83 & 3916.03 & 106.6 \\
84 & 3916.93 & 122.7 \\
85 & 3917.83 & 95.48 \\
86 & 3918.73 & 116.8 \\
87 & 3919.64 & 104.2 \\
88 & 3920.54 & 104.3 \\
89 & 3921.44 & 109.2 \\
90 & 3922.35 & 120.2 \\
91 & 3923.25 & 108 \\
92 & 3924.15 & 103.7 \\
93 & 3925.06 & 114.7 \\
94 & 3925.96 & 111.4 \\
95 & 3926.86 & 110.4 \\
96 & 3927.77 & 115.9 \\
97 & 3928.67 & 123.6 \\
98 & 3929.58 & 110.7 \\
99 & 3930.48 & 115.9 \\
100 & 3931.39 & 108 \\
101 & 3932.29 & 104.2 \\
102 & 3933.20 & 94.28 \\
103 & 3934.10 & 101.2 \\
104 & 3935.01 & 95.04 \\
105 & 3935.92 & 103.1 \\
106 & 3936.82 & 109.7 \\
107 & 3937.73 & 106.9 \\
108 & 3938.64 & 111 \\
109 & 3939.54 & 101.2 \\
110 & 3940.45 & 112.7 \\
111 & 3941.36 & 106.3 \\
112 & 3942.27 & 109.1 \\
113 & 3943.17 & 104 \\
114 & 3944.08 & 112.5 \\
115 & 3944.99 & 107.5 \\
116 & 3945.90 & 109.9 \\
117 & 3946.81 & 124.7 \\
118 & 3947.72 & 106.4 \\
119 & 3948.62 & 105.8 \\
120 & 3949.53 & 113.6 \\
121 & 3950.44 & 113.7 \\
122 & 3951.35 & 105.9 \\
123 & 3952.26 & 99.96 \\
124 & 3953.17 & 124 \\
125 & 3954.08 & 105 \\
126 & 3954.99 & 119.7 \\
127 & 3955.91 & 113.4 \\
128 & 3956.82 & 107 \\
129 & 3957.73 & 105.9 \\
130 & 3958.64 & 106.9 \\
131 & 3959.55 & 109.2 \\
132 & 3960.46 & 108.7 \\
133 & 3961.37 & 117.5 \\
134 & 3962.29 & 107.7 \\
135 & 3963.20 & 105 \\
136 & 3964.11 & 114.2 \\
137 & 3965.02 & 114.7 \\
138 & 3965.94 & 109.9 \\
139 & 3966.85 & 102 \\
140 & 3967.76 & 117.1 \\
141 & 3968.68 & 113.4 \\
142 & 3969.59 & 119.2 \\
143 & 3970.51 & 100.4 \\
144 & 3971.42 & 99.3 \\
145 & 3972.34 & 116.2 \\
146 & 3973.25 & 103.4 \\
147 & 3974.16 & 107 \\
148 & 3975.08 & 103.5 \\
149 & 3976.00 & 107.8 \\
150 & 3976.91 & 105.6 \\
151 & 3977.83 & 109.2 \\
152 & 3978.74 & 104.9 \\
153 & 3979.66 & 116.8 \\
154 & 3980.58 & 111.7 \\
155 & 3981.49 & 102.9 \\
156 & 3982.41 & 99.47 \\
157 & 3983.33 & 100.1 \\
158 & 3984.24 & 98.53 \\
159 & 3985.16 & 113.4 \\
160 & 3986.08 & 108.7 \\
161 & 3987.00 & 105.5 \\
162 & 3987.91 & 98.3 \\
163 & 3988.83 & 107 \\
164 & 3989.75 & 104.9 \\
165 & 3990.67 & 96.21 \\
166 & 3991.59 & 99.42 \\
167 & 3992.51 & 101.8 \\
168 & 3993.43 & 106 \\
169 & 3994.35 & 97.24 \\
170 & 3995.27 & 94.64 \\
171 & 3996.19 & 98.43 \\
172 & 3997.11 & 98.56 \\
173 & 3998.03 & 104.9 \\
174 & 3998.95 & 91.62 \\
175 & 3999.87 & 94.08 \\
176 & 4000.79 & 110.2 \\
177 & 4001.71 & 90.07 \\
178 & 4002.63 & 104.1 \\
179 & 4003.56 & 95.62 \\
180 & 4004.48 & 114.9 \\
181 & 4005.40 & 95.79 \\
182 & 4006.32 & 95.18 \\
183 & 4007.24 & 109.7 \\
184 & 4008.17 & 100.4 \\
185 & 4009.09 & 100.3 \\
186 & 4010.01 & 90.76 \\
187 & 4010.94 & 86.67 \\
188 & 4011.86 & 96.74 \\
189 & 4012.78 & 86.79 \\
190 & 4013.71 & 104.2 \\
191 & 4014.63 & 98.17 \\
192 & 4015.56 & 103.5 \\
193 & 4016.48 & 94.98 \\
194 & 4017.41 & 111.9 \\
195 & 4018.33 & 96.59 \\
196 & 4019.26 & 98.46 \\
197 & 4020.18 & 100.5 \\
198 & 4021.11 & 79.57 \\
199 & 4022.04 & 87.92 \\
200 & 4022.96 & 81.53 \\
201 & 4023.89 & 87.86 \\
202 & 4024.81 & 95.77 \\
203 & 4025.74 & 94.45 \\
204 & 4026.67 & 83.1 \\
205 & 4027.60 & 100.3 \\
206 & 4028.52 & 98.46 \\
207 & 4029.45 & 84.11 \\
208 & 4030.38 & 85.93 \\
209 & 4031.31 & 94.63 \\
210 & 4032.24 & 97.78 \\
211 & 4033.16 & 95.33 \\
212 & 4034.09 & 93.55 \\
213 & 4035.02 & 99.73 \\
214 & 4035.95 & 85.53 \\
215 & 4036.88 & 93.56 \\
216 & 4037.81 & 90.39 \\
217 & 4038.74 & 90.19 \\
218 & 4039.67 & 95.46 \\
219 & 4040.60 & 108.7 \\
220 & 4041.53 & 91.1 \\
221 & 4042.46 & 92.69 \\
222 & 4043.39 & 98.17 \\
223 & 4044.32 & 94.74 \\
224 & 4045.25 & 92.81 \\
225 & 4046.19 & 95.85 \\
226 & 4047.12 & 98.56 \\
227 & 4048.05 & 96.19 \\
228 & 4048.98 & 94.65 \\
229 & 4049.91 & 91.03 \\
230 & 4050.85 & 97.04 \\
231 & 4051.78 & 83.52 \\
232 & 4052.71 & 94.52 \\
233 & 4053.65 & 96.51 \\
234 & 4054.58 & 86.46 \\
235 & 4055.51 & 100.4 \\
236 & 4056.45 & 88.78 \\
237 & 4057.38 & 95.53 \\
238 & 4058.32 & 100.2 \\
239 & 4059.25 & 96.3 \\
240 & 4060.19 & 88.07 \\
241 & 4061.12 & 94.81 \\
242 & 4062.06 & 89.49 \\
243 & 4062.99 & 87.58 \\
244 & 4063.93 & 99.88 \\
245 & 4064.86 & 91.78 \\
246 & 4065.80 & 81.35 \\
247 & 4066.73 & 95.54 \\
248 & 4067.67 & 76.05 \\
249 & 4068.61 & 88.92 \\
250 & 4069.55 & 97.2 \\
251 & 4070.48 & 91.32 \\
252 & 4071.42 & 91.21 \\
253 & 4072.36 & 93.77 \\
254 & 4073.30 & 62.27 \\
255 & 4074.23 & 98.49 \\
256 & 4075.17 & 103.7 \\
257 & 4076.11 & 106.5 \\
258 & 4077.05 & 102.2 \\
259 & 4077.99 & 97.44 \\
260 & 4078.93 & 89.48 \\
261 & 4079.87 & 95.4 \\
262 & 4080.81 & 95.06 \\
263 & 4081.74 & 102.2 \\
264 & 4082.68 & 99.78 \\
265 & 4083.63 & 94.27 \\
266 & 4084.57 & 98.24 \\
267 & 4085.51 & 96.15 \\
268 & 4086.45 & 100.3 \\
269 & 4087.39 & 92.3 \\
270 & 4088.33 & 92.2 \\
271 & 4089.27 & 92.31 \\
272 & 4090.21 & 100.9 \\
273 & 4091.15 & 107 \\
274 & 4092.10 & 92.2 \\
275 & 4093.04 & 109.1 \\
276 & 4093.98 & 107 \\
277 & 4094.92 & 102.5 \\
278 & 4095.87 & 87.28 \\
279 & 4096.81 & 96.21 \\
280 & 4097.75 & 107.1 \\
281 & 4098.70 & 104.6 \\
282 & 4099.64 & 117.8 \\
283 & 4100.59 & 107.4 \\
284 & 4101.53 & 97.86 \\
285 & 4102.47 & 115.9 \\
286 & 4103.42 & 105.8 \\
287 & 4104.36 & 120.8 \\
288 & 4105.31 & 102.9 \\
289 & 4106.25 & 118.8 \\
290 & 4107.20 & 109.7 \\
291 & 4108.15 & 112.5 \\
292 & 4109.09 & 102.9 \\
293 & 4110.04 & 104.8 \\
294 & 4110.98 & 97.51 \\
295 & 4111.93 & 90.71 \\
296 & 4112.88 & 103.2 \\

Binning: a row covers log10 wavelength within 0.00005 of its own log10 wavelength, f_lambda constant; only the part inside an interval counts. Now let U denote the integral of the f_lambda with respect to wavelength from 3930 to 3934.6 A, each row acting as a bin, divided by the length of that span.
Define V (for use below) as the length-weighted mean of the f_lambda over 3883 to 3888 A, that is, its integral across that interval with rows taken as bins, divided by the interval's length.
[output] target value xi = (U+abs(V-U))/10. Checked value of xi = 11.2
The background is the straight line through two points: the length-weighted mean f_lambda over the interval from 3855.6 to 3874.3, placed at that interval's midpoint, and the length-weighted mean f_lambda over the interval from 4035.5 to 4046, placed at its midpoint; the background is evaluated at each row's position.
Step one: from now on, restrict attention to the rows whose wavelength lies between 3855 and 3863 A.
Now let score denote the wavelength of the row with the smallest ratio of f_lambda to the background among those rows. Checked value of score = 3857.85 A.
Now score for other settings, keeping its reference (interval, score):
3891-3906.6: 3897.14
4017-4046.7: 4021.11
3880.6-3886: 3884.60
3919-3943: 3933.20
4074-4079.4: 4078.93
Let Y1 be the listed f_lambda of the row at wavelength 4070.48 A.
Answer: 91.32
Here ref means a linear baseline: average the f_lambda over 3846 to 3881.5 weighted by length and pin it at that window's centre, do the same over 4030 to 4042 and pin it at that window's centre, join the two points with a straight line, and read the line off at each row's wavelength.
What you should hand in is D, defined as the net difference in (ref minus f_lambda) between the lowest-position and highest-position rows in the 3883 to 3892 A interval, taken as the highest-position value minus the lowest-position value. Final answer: -6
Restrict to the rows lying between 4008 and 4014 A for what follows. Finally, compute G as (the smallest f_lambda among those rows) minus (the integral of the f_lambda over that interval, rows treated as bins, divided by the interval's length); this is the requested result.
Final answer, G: -8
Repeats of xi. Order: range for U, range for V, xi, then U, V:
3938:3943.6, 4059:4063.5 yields 12.4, 107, 91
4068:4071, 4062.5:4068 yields 9.4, 92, 89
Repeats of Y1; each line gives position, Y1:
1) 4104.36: 120.8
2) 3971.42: 99.3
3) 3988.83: 107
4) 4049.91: 91.03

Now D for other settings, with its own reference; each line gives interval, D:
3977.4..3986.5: -1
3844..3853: -7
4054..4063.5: -3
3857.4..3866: -21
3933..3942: -13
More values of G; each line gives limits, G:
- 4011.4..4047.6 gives -15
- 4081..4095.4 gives -7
